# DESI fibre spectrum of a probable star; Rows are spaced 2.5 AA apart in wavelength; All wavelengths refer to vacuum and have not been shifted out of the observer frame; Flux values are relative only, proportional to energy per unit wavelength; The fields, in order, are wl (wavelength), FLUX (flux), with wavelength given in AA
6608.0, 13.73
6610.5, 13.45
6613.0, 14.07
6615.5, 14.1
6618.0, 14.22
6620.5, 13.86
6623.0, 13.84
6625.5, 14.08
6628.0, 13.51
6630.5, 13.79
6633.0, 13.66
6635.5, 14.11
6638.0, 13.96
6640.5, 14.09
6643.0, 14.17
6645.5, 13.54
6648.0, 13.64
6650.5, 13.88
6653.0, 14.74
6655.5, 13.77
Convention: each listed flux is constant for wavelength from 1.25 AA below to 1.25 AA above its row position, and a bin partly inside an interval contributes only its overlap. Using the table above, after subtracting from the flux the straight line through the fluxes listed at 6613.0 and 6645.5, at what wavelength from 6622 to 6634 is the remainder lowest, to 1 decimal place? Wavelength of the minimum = 6628.0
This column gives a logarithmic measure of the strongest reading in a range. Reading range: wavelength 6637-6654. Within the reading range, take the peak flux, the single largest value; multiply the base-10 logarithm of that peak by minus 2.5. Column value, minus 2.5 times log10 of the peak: -2.92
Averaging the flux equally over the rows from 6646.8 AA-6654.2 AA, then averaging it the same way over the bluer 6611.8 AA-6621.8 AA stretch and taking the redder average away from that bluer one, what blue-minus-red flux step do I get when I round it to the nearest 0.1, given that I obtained 0.0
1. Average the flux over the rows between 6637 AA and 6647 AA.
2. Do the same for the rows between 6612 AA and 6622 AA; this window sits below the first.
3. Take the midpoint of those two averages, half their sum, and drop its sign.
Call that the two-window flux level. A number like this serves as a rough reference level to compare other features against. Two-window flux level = 14.0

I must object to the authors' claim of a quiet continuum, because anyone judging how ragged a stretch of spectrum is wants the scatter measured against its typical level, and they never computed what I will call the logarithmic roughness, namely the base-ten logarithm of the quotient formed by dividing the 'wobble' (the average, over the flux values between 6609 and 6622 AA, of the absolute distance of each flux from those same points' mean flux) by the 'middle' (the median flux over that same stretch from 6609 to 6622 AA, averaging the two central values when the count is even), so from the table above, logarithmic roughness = -1.79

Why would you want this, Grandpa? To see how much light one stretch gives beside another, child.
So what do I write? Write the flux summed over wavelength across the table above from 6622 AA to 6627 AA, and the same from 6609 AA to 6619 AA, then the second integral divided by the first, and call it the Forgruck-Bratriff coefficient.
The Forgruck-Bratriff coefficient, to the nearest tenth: 2.0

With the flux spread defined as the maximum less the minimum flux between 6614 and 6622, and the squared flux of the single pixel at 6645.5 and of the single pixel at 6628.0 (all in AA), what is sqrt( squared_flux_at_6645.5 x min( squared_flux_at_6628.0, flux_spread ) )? 8.1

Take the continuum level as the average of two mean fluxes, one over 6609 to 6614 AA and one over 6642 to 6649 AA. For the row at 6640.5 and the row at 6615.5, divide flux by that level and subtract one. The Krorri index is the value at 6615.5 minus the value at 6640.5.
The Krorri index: 0.00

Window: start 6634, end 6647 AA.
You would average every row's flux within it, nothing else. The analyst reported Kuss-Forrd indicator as 14.0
